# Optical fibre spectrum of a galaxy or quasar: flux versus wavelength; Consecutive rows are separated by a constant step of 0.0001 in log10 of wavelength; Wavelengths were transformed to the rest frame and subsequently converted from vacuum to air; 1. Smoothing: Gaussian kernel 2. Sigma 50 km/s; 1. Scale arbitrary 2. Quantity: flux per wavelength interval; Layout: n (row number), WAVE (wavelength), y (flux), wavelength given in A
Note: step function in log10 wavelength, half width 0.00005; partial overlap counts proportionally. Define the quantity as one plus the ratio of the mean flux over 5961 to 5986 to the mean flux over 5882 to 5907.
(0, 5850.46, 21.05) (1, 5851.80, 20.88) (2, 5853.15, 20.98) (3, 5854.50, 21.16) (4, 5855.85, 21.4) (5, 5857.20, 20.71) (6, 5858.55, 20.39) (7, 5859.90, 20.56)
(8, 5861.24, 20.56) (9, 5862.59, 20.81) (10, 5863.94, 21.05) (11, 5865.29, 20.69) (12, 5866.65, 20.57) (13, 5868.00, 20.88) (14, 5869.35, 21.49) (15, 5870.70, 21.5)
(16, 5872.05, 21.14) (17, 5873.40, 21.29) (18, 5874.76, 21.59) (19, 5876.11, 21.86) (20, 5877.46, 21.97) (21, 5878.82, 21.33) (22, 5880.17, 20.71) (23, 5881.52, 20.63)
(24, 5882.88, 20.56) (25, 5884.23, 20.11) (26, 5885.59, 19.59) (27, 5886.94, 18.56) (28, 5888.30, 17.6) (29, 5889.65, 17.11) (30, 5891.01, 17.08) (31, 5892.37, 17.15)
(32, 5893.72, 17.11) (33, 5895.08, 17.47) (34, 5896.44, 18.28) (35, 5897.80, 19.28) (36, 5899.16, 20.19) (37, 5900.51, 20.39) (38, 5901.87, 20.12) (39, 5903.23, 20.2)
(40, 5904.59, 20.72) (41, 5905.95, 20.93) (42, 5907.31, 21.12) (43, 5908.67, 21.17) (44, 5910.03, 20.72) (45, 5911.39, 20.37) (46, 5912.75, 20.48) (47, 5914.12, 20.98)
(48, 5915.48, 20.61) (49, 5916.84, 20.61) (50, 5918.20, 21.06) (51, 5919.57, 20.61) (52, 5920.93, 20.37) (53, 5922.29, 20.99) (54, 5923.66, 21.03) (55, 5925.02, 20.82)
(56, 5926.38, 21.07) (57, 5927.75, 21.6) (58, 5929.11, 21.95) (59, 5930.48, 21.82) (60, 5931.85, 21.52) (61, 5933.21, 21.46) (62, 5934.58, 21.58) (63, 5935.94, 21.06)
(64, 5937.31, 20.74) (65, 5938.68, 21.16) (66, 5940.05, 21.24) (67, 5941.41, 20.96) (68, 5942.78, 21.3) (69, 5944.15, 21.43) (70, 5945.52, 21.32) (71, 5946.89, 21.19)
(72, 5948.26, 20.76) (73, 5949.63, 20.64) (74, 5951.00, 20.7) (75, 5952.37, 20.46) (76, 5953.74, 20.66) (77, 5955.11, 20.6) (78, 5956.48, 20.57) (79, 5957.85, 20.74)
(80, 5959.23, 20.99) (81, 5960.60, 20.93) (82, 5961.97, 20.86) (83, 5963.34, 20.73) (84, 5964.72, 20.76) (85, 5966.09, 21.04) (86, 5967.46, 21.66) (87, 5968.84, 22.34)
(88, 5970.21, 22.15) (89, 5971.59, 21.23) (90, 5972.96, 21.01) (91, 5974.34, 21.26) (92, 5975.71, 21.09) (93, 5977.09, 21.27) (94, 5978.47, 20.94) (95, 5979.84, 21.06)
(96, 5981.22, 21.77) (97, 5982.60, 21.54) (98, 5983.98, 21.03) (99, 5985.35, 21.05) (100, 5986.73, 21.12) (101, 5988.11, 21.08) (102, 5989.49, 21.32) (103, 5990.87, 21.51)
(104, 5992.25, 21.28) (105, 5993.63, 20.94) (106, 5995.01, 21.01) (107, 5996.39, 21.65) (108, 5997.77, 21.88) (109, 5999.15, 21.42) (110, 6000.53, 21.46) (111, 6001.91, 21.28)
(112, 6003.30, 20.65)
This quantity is 2.12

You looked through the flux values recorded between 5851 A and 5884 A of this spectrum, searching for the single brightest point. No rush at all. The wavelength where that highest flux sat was 5877.46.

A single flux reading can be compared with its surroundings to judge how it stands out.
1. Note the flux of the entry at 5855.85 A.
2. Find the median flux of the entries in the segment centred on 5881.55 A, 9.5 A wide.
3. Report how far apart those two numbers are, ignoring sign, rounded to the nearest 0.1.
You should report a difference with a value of 0.8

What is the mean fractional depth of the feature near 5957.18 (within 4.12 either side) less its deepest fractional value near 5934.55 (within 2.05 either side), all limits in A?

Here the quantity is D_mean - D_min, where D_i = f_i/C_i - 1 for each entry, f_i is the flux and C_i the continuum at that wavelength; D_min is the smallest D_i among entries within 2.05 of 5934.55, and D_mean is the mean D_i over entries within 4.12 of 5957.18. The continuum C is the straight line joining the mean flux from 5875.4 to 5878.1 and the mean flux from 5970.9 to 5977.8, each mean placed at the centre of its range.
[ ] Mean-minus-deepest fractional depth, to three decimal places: -0.007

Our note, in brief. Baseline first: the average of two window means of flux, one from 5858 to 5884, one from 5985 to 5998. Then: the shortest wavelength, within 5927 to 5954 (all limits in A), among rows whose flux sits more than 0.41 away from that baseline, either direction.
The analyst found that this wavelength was 5927.75 A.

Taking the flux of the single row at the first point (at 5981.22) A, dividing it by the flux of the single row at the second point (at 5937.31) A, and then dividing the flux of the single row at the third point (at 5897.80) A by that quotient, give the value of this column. 18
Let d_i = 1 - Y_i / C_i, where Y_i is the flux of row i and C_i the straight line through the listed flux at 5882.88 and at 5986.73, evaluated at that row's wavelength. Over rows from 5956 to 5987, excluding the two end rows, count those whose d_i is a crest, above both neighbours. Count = 5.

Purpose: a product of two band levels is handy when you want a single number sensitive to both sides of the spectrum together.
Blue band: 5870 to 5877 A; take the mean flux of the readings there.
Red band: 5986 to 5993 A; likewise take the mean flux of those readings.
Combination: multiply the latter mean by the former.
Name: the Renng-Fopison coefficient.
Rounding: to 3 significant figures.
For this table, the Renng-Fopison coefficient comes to 457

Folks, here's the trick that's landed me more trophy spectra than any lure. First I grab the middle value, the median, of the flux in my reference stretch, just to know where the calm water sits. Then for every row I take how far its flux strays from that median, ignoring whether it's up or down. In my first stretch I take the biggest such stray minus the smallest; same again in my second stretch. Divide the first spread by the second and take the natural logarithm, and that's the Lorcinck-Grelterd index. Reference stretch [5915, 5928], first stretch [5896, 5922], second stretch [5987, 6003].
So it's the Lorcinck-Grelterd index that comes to 1.0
